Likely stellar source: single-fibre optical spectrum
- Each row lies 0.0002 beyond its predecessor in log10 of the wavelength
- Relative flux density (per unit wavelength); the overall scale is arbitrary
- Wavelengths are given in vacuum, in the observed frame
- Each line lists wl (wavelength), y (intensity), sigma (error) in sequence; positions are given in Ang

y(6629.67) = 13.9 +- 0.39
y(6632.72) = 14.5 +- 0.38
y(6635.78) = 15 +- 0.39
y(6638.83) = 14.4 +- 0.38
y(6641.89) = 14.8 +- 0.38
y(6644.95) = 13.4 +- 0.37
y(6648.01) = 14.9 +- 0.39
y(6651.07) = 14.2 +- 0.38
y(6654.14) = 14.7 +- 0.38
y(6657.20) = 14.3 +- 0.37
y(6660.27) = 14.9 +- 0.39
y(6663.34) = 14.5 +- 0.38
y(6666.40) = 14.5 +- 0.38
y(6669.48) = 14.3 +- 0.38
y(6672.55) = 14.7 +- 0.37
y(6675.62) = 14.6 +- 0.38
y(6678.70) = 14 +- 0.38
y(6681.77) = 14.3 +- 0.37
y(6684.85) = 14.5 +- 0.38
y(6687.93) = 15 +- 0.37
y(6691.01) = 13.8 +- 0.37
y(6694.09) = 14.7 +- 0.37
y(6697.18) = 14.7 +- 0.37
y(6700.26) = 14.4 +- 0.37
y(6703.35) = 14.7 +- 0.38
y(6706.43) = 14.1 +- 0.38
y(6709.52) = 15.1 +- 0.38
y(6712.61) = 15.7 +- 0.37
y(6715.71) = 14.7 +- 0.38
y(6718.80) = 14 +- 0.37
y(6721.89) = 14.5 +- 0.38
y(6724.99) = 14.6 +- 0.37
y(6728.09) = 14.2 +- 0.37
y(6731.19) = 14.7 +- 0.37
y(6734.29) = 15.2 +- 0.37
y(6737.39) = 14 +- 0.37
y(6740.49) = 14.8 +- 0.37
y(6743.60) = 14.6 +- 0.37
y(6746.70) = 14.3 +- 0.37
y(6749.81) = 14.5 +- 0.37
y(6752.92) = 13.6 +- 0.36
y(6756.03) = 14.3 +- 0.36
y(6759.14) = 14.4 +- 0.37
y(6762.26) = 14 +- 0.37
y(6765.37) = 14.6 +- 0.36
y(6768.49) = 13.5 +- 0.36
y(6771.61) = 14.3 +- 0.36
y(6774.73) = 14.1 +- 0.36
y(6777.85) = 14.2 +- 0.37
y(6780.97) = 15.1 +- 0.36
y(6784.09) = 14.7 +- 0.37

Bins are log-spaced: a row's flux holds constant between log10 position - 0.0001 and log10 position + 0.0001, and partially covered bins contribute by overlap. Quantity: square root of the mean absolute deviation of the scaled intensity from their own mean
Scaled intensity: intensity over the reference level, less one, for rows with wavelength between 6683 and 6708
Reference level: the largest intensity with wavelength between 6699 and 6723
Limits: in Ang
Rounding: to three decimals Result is 0.136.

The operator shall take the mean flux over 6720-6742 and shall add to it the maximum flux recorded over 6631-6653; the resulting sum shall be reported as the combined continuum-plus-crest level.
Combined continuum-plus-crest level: 29.6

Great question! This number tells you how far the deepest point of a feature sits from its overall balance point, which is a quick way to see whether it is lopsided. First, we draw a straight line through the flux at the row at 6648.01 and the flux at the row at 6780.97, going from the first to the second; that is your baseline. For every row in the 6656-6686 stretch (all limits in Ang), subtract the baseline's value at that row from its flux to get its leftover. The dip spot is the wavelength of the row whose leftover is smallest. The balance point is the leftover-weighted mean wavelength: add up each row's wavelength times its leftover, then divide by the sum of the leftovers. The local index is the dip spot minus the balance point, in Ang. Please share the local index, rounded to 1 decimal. 6.1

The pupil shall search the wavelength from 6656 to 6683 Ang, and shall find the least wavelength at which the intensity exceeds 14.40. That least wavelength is 6660.27 Ang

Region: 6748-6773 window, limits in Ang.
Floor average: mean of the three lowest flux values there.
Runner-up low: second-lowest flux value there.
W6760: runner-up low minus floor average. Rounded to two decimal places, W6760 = -0.10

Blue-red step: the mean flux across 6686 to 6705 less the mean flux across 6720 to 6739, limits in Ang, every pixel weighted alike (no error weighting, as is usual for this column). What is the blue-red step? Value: 0.0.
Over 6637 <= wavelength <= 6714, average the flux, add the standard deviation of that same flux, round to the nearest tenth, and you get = 15.0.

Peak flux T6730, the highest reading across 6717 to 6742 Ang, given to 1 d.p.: 15.2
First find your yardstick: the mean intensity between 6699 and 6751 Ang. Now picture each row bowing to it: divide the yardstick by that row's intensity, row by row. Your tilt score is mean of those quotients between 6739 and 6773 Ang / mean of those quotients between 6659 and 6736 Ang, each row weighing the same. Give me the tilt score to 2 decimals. 1.02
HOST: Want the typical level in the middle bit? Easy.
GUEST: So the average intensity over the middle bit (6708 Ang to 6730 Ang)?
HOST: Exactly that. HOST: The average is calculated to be 14.7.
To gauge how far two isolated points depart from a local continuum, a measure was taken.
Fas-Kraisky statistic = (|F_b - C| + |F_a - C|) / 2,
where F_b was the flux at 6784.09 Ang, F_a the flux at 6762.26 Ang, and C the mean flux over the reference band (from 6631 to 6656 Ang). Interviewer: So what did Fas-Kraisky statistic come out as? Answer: 0.35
